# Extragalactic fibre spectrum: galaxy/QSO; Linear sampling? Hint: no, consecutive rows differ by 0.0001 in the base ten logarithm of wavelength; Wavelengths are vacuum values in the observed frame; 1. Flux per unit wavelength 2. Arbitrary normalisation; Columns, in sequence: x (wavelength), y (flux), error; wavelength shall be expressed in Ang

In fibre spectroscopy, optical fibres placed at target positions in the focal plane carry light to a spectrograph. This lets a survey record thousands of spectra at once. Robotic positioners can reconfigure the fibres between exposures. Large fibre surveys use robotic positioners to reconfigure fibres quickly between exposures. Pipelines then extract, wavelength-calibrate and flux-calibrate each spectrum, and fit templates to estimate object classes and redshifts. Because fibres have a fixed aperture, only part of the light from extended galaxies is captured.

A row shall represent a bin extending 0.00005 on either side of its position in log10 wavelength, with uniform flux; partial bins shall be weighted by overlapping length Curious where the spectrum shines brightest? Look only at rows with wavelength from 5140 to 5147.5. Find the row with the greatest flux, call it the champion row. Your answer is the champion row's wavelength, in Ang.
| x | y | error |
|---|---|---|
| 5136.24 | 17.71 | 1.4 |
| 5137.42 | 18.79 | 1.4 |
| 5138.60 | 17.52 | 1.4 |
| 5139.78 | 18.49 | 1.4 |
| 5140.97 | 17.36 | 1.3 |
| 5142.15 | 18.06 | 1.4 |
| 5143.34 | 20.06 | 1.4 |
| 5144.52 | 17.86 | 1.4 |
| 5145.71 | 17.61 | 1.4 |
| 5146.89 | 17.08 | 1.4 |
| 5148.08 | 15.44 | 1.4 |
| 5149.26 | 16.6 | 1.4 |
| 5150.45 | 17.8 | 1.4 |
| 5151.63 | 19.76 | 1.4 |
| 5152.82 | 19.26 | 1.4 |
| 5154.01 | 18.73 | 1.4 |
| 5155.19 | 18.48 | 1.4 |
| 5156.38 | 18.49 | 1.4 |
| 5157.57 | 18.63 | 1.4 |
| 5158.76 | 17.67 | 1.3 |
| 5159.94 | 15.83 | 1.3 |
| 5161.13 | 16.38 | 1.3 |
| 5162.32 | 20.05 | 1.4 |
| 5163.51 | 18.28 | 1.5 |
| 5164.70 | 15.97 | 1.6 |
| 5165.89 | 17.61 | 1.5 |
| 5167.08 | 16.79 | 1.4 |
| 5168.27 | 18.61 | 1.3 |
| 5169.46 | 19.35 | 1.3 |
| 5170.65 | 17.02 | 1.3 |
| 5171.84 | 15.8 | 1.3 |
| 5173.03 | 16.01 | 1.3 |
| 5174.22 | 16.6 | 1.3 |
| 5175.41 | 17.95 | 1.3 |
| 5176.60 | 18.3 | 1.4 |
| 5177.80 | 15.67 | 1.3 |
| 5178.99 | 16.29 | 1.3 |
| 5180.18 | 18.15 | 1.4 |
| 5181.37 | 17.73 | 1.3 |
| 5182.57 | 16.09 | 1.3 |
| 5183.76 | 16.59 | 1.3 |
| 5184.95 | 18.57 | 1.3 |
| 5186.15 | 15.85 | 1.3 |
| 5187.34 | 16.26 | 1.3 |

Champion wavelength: 5143.34 Ang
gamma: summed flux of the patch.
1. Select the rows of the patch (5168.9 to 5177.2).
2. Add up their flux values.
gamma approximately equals 121.0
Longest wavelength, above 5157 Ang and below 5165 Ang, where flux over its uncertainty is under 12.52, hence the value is 5164.70 Ang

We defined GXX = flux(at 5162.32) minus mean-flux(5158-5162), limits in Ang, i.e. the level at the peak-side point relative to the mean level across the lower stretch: 3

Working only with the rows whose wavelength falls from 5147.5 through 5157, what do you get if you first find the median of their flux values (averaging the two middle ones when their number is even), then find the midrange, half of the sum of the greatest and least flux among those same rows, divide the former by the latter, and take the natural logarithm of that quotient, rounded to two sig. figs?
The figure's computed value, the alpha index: 0.049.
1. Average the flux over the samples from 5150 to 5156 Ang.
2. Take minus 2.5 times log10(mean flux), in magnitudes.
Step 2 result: -3.19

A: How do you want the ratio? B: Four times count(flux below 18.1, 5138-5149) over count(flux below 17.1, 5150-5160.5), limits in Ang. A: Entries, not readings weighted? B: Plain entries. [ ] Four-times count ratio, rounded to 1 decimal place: 28.0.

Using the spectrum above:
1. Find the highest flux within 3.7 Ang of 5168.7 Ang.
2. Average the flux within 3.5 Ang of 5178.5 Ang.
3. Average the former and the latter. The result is 18.3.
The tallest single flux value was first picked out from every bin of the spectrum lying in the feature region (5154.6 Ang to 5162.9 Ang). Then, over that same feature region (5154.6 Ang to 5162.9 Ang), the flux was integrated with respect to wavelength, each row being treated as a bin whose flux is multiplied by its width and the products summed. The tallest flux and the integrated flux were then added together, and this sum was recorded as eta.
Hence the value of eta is 169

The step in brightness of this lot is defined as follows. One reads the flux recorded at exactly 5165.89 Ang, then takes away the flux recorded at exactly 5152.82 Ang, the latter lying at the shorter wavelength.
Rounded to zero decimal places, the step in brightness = -2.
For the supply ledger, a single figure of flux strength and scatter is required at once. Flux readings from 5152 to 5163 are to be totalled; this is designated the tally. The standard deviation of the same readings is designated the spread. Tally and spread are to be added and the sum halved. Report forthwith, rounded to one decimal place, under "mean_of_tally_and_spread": 82.4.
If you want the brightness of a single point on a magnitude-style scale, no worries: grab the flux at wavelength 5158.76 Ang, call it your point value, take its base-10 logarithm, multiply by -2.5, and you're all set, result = -3.12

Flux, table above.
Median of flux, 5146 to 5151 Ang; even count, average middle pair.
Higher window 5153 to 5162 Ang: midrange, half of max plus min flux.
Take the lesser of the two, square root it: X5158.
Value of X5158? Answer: 4.10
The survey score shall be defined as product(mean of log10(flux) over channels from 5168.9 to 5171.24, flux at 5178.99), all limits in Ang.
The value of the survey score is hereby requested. 20.5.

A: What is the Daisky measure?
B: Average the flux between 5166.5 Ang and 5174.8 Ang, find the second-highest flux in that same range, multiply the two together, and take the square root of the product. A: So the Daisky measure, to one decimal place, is 17.9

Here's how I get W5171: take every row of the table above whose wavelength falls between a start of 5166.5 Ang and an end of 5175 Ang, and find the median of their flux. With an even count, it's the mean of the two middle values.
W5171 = 16.8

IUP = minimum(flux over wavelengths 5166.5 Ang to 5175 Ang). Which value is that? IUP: 15.8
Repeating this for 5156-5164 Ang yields 15.83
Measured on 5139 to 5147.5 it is 17.08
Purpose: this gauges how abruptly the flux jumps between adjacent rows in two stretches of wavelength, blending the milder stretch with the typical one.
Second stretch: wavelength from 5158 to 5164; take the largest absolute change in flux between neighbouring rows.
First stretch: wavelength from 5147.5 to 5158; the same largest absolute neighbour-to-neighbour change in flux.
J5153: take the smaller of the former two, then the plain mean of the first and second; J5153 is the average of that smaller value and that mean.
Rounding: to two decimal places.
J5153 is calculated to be 2.39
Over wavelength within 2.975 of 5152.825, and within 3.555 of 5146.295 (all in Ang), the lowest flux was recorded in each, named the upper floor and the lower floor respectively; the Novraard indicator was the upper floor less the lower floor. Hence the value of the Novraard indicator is 2.4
